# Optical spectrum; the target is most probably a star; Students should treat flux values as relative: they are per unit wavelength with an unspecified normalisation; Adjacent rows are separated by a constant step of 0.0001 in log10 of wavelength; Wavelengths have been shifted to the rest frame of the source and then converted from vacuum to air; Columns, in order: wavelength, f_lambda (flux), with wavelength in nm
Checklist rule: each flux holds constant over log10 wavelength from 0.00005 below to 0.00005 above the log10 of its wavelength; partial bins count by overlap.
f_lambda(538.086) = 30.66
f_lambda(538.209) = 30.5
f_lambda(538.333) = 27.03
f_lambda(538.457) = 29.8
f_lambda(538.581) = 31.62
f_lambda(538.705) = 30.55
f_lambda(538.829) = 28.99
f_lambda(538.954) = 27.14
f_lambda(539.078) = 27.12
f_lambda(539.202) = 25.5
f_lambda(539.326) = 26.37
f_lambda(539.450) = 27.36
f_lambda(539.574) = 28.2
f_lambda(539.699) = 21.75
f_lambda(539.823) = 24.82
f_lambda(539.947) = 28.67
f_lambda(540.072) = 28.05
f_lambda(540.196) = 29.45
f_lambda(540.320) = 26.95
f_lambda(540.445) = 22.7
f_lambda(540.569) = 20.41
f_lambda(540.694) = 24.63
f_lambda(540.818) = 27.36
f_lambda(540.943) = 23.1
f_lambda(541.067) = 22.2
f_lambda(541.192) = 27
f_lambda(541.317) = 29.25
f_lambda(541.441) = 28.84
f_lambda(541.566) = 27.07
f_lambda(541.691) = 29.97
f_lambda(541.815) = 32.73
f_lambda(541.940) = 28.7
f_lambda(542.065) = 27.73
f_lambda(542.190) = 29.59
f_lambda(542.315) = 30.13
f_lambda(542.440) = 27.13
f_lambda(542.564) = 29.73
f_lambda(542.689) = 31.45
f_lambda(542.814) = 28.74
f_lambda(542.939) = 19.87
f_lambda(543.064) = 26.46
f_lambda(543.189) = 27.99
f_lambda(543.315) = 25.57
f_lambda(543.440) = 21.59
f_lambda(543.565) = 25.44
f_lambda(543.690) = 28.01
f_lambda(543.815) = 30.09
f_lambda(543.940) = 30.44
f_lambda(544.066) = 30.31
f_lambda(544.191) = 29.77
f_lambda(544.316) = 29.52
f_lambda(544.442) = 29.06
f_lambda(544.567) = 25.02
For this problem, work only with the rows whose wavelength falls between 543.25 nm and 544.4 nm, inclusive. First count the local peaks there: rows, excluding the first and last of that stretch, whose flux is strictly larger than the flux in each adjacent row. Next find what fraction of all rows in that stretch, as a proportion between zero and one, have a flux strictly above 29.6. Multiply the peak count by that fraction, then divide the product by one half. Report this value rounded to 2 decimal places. 0.89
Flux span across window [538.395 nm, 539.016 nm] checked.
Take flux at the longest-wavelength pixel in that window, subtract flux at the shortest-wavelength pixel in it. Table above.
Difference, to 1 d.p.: -2.7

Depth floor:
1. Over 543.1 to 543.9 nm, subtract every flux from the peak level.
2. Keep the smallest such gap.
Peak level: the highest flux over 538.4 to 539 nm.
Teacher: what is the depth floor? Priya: 1.5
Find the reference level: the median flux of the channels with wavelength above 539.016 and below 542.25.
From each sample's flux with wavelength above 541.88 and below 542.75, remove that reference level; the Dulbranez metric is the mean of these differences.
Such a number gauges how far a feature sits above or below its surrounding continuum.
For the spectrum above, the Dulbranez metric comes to 1.97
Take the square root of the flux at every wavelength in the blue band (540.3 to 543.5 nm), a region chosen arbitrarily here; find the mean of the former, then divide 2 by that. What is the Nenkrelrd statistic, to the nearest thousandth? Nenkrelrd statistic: 0.387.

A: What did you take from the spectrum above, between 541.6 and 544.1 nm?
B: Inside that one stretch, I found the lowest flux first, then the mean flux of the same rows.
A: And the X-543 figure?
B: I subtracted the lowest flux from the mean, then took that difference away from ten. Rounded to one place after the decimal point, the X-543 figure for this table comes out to 1.8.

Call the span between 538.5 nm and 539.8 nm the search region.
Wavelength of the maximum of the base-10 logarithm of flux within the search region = 538.581 nm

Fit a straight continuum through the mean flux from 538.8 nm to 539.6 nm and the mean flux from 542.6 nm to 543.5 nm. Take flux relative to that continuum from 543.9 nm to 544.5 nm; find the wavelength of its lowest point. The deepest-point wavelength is 544.442 nm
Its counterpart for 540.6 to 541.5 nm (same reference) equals 541.067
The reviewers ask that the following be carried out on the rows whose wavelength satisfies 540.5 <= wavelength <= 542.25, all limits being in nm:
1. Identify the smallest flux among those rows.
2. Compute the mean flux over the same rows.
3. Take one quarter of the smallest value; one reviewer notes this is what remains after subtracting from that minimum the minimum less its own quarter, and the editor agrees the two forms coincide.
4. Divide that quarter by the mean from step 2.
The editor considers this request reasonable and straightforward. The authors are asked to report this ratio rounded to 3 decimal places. 0.189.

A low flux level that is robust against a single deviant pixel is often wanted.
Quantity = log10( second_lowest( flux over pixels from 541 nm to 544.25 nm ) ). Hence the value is 1.33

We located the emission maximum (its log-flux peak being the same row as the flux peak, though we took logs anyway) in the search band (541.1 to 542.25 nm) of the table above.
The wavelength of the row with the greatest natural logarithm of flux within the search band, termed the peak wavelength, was 541.815 nm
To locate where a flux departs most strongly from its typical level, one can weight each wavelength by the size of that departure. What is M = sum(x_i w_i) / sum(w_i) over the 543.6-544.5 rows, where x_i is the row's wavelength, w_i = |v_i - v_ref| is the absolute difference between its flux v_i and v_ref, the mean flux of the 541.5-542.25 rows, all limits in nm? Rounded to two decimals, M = 543.95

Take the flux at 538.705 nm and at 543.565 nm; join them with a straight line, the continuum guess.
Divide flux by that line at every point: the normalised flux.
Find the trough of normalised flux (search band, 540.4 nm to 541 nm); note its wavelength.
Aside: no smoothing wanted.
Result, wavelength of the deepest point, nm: 540.569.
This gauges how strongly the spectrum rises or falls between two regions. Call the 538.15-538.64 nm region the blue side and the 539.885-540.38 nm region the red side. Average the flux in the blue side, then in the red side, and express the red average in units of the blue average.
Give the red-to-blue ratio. 0.95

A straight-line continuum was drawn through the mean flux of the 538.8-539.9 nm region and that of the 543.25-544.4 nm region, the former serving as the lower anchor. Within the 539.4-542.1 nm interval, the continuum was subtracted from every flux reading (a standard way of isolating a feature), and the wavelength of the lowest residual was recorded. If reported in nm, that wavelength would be 540.569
